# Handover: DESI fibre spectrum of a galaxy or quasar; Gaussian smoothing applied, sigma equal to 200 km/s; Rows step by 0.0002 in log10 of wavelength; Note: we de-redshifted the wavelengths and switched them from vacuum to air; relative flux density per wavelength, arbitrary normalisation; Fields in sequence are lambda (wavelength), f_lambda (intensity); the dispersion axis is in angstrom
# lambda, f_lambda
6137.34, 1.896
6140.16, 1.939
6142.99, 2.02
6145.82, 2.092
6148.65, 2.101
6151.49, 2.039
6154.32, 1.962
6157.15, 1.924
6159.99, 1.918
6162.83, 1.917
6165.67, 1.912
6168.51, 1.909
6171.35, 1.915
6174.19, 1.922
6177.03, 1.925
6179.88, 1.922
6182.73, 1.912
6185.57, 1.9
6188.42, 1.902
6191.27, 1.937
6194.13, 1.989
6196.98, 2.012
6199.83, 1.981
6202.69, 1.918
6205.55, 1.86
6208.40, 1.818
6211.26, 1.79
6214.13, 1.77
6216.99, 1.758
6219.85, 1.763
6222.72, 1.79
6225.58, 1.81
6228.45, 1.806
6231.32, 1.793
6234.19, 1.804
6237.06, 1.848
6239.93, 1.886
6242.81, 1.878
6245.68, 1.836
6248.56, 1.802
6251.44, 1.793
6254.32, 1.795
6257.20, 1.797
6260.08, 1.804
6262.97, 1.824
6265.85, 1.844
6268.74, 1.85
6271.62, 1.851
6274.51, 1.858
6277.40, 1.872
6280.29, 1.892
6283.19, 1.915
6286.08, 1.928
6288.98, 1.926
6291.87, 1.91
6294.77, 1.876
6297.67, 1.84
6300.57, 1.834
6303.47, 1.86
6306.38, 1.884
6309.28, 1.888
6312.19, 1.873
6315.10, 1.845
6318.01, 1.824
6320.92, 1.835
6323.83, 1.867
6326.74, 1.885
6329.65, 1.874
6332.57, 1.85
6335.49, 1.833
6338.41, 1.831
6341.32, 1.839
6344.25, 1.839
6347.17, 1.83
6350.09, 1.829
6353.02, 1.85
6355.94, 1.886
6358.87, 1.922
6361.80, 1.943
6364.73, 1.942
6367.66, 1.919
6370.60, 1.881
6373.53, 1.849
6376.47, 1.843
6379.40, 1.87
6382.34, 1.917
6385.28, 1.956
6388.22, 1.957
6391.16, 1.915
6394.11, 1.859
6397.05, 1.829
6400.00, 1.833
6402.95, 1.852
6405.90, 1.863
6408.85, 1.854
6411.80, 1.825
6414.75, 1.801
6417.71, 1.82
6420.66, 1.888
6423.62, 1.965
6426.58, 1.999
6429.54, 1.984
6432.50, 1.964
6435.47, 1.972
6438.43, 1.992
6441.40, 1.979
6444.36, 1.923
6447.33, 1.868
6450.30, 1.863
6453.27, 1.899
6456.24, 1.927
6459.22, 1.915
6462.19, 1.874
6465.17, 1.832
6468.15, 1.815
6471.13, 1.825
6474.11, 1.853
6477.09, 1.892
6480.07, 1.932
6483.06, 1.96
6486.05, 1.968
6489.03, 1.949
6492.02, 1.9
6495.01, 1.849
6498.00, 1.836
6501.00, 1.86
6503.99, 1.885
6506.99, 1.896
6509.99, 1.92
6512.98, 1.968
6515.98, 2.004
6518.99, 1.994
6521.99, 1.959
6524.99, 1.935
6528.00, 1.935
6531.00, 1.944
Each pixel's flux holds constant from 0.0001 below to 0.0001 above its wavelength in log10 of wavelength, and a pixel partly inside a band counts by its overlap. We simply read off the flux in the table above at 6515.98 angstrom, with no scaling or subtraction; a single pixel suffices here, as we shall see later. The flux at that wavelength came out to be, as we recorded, 2.004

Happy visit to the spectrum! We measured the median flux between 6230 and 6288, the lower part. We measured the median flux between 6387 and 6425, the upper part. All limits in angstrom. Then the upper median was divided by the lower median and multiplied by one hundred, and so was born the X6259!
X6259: 100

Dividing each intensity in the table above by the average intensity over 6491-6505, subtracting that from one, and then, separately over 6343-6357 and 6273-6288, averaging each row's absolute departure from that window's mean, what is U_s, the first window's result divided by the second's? 0.74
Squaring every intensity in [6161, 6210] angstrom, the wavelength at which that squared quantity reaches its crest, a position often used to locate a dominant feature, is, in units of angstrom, 6196.98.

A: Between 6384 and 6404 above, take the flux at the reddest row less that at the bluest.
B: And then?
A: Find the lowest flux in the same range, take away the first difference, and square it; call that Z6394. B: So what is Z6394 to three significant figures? 3.74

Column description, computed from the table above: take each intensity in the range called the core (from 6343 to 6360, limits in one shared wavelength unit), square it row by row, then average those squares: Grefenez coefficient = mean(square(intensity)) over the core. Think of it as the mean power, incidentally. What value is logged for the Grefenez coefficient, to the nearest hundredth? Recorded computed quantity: 3.46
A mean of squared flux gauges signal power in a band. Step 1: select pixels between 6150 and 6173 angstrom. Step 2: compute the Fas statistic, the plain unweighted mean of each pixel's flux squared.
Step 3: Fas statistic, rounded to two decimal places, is 3.75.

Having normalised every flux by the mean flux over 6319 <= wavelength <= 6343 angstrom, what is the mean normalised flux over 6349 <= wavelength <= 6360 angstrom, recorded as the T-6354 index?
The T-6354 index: 1.01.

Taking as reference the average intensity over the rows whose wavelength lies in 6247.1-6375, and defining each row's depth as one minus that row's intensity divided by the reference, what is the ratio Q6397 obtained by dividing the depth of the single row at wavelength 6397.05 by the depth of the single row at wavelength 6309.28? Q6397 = -1.2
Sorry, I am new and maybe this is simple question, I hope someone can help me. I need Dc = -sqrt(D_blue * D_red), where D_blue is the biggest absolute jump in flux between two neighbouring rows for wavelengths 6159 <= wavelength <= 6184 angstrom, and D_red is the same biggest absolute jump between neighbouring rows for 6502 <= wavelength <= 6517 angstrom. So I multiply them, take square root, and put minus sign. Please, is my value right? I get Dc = -0.022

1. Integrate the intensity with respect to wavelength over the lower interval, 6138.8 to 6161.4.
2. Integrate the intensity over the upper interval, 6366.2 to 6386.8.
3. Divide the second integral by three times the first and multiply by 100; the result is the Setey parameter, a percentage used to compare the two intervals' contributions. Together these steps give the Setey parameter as 29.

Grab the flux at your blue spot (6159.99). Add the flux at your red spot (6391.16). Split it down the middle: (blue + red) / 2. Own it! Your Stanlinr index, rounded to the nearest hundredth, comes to 1.92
